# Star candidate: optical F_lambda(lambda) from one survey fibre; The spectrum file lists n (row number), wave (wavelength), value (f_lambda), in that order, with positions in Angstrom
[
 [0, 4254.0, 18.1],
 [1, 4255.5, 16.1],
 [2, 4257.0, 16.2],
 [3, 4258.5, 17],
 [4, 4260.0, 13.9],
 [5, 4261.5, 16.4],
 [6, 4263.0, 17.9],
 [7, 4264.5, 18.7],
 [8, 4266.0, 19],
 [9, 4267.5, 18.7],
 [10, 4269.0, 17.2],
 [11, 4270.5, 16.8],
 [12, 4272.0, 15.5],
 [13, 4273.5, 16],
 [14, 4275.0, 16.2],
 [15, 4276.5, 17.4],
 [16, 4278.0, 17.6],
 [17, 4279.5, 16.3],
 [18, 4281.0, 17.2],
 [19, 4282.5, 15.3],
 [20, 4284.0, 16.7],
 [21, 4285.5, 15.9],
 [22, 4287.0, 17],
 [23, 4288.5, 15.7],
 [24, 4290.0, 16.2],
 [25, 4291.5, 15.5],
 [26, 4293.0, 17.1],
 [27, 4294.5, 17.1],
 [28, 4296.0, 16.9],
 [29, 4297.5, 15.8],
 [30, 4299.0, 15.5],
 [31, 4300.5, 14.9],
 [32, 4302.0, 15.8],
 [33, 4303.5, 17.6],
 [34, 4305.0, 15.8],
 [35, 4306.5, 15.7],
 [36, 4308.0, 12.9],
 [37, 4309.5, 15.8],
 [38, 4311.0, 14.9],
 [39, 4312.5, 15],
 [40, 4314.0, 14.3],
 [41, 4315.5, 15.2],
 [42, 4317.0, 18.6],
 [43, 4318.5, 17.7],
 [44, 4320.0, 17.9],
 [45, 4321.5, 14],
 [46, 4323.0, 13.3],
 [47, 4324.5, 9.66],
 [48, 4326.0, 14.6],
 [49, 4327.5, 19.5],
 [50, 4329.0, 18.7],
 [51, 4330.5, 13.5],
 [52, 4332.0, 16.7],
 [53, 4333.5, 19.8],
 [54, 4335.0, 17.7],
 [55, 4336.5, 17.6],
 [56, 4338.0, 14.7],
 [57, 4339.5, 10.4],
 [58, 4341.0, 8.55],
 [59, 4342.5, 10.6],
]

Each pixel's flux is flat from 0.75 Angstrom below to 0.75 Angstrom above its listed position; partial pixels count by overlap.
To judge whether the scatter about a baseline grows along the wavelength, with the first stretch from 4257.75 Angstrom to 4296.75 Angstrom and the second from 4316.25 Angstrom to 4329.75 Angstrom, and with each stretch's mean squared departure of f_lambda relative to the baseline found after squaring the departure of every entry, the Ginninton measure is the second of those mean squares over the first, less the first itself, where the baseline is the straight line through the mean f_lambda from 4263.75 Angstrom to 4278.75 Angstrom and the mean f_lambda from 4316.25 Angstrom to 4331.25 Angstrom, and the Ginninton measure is 6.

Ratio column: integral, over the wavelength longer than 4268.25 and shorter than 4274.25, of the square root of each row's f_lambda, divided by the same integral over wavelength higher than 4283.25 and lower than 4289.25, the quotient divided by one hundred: 0.0100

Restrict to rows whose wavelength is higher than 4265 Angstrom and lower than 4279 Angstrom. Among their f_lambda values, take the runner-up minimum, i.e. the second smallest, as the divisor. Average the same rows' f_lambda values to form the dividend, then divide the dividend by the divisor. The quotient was 1.07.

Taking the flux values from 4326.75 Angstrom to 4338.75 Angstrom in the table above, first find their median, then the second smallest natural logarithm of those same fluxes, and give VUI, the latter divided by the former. 0.152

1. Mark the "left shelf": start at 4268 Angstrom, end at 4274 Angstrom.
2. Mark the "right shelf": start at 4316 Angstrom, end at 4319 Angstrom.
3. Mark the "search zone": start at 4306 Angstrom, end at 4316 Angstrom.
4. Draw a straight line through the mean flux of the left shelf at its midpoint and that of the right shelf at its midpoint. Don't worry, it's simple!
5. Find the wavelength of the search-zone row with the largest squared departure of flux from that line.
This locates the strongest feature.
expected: 4308.0 Angstrom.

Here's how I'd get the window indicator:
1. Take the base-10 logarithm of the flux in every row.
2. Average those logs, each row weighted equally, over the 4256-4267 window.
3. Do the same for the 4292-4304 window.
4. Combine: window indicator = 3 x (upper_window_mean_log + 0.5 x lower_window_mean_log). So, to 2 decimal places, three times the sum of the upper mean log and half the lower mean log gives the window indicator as 5.48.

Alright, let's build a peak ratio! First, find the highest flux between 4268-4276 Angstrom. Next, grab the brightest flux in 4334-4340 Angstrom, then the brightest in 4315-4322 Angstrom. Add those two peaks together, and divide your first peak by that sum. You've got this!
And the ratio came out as 0.47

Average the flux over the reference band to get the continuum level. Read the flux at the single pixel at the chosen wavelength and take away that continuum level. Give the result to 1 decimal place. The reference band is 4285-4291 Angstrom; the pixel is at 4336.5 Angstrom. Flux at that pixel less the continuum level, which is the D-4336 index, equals 1.4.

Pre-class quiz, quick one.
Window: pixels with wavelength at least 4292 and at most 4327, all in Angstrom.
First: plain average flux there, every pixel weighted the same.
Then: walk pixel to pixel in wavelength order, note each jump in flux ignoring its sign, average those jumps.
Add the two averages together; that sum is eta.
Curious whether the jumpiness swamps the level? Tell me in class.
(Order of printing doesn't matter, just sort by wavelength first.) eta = 17.0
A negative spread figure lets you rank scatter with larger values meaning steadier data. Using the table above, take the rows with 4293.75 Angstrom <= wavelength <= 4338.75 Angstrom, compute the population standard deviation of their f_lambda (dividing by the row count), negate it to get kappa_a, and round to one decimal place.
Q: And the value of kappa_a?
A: -2.1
